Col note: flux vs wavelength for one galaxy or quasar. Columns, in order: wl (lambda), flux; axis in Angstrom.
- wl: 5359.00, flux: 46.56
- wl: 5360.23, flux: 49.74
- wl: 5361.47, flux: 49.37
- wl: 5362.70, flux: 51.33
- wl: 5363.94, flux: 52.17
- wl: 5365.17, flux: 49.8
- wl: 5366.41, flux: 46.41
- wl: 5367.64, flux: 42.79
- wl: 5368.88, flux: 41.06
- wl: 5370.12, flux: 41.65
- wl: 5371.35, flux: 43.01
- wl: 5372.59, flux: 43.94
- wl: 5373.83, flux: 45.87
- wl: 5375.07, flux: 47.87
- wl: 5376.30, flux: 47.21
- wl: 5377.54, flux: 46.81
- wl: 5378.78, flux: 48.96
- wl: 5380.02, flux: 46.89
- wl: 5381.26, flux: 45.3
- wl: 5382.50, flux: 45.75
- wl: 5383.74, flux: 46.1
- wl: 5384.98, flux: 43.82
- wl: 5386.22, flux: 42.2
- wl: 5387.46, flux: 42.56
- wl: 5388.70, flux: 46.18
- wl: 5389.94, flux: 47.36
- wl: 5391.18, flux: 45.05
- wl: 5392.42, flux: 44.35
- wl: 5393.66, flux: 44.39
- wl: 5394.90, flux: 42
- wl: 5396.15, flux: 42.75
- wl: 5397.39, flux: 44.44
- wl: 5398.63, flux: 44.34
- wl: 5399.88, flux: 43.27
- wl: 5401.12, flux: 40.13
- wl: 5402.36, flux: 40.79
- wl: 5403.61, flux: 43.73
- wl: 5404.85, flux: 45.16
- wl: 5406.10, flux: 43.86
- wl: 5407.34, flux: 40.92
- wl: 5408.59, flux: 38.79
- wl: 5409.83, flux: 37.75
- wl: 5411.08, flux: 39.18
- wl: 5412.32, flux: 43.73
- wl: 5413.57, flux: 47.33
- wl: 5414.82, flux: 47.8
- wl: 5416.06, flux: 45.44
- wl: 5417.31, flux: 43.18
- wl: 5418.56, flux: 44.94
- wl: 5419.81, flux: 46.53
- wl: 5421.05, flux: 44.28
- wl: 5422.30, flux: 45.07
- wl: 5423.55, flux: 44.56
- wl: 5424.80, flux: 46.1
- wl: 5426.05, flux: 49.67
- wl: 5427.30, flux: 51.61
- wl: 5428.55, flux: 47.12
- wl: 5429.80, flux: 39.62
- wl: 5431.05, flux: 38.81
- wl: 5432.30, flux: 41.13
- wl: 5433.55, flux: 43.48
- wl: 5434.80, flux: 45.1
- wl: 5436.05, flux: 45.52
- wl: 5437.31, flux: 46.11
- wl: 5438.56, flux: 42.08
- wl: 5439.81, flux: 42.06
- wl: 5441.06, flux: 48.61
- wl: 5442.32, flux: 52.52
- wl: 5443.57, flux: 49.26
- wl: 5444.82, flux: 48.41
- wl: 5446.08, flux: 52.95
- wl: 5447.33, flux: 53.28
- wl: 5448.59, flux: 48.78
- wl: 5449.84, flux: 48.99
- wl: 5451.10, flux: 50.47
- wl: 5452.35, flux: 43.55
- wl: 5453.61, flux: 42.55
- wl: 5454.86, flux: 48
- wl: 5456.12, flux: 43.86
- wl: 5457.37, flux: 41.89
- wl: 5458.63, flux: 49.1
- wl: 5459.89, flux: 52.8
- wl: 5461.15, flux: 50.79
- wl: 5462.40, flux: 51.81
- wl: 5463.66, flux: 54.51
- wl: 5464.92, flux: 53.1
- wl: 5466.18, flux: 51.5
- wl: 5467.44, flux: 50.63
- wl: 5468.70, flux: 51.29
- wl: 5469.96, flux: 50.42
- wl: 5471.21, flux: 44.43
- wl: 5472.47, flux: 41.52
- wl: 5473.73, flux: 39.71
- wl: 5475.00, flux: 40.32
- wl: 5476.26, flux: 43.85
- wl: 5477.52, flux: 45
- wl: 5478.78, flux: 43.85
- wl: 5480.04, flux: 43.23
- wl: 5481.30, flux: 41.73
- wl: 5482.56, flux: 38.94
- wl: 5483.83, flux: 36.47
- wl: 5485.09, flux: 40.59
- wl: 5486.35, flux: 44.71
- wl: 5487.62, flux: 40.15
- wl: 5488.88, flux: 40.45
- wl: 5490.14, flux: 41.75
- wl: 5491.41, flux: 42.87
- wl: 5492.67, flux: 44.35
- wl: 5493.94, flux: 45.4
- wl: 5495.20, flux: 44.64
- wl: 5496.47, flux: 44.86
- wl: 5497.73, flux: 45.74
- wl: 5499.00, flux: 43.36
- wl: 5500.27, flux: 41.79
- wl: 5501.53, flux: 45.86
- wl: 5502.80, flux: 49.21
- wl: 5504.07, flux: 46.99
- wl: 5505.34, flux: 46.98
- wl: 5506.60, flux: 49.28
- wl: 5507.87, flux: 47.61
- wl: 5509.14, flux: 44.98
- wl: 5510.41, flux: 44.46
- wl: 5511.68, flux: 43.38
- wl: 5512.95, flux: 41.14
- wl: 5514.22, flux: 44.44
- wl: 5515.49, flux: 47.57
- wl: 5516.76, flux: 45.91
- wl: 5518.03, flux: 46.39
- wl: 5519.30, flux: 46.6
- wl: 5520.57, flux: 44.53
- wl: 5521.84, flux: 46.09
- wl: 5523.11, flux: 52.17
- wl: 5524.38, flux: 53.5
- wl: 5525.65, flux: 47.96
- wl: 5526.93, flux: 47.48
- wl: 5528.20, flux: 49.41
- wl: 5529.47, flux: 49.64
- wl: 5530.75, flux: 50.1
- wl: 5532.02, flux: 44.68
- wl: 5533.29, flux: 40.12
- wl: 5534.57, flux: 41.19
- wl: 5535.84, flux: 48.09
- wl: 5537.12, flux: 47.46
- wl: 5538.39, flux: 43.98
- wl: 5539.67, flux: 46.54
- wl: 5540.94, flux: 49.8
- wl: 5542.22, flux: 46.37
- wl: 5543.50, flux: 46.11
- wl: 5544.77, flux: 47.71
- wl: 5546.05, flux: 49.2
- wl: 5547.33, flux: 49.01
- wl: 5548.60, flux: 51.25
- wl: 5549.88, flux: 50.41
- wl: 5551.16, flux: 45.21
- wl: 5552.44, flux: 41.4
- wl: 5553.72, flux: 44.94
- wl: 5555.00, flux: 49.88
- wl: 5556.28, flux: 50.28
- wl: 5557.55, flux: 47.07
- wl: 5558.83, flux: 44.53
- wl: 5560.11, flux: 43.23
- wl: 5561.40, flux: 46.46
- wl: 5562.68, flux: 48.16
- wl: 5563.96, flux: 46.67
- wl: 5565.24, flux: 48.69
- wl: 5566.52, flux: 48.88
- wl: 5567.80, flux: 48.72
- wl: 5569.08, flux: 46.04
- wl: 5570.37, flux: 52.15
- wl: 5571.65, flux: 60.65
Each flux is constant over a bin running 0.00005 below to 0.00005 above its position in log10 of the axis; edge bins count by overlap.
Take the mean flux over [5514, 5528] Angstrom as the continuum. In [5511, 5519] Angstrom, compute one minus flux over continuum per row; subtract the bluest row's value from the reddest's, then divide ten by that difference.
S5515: -158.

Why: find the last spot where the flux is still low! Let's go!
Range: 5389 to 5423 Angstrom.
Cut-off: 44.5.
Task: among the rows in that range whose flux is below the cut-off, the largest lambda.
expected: 5421.05 Angstrom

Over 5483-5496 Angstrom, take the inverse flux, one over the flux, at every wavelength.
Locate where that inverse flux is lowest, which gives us 5493.94 Angstrom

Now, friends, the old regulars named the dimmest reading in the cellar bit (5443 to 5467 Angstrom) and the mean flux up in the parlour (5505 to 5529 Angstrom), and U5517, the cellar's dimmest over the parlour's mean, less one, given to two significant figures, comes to -0.11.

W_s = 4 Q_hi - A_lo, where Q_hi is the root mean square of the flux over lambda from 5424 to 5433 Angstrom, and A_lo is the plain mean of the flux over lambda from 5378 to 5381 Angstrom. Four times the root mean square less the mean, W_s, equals 133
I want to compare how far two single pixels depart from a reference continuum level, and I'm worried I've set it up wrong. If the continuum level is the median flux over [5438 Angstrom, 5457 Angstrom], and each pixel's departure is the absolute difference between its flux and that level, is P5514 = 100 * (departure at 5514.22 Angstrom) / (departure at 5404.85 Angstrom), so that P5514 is 121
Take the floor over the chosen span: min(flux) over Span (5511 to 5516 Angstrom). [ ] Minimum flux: 41.14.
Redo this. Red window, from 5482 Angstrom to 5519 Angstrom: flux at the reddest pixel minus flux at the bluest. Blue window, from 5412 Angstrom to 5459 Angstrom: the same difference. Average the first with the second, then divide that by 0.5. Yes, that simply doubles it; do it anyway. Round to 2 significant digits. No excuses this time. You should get 13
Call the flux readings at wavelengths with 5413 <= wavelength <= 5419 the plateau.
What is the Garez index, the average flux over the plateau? 46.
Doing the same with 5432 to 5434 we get 42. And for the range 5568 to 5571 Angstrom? 49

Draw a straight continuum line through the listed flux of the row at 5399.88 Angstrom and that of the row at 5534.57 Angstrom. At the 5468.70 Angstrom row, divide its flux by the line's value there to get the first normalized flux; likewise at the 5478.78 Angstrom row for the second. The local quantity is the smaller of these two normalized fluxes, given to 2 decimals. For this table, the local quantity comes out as 1.04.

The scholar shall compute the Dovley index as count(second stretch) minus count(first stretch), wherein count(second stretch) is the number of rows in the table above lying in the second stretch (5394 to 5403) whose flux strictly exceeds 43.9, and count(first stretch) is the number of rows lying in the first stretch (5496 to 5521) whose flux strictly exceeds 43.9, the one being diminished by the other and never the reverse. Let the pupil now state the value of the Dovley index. -14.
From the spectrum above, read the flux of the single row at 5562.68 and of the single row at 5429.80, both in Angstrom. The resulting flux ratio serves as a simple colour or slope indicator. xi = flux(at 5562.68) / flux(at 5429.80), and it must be 1.22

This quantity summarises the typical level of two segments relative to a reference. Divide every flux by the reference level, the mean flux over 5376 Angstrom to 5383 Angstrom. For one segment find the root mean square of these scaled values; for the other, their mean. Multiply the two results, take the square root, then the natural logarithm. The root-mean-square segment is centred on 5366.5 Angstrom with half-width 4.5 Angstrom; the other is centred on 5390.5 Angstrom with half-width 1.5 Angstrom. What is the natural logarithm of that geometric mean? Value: -0.01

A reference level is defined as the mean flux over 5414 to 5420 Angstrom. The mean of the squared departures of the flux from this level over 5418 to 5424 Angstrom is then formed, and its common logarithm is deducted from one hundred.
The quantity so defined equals 100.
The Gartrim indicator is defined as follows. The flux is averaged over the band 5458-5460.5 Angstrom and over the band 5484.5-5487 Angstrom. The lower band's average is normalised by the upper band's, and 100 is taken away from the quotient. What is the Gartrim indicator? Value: -98.81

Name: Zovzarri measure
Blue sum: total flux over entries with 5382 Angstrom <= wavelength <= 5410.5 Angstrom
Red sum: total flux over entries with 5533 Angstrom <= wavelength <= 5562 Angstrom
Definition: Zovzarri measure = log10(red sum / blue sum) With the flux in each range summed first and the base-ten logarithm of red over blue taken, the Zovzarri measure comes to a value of 0.031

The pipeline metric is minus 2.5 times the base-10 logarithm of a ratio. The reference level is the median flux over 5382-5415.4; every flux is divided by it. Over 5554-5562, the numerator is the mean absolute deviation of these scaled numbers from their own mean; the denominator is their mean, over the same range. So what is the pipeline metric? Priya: 3.34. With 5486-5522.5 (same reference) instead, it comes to 3.48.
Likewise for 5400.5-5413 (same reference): 3.20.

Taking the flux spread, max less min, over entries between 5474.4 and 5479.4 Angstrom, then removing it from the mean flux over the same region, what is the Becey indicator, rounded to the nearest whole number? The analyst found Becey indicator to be 39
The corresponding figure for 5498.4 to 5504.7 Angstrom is 38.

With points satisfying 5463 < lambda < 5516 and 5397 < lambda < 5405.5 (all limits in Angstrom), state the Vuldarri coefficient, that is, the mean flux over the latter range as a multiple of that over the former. 0.96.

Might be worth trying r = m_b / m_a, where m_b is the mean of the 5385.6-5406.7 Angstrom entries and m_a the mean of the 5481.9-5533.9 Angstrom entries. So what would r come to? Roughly 0.967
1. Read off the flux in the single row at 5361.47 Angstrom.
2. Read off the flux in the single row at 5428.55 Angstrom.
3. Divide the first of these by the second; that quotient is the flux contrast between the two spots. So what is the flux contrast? 1.05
